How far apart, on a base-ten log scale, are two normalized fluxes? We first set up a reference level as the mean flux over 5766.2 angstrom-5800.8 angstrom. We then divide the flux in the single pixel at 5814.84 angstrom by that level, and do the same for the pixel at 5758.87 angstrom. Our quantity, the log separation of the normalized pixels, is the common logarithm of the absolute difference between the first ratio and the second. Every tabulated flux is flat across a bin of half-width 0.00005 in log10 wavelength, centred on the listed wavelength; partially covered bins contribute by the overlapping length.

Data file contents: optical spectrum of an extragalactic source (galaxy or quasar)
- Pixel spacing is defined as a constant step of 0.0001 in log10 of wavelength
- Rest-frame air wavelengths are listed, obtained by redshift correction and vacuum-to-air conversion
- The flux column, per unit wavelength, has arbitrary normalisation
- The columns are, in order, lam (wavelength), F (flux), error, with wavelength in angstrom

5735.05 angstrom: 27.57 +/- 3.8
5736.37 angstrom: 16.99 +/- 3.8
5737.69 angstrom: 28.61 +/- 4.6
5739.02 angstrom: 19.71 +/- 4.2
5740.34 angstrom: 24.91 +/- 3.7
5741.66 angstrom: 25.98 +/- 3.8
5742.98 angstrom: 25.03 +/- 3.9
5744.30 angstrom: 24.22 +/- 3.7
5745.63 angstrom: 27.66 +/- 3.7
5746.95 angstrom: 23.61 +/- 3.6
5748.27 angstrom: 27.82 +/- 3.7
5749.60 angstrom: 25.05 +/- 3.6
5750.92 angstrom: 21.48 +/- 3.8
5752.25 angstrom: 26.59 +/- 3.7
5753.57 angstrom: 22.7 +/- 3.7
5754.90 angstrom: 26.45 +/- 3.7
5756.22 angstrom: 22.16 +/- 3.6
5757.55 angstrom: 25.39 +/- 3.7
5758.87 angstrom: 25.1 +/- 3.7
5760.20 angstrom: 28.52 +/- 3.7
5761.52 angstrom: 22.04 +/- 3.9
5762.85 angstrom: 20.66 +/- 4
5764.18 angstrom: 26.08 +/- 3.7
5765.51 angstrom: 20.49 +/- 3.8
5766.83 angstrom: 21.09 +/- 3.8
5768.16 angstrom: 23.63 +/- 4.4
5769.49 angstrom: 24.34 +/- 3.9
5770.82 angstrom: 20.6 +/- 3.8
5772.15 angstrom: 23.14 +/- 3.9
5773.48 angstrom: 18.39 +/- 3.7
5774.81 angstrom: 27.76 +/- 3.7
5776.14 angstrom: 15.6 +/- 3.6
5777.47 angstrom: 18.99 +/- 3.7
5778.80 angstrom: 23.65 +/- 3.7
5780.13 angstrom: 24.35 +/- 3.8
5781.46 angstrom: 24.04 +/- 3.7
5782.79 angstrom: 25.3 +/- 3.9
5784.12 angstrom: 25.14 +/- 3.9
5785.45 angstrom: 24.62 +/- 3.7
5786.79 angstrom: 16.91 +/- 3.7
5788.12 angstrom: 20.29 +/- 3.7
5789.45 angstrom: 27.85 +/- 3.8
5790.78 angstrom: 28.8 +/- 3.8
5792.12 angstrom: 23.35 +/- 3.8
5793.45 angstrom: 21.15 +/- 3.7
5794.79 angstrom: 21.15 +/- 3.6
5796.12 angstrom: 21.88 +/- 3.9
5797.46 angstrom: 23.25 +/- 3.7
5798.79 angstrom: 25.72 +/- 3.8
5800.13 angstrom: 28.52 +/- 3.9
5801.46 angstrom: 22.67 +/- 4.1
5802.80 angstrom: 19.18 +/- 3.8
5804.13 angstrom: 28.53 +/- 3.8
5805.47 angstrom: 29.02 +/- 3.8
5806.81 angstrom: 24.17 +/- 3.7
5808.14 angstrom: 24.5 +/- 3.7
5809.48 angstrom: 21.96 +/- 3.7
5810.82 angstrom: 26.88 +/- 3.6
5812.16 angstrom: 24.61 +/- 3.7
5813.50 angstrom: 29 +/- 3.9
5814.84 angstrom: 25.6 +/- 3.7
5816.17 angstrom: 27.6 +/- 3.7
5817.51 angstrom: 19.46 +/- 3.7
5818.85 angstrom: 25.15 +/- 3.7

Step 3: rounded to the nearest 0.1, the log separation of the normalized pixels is -1.7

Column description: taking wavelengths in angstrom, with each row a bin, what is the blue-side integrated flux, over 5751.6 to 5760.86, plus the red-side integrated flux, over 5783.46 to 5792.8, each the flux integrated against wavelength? 457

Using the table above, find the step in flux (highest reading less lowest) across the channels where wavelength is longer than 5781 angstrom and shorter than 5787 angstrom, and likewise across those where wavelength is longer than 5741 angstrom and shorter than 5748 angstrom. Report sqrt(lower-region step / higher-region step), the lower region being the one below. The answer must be 0.69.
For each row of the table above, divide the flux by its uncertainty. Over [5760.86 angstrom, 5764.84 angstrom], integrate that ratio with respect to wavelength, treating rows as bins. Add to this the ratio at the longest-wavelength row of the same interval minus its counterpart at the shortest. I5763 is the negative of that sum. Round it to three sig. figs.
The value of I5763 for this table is -25.1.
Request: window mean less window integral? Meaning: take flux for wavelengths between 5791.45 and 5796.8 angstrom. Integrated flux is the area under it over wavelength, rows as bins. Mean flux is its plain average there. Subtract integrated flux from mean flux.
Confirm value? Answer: -95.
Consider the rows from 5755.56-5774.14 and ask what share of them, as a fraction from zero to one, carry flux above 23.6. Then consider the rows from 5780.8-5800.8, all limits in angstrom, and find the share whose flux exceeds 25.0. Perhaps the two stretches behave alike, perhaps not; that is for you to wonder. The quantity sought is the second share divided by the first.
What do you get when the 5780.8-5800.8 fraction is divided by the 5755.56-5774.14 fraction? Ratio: 0.9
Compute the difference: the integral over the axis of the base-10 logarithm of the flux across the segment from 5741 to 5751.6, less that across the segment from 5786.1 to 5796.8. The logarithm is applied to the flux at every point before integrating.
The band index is 0.4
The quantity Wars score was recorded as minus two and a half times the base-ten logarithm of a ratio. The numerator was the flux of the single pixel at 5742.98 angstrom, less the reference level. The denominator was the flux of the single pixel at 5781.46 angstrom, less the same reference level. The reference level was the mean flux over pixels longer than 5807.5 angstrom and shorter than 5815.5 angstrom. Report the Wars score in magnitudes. 1.4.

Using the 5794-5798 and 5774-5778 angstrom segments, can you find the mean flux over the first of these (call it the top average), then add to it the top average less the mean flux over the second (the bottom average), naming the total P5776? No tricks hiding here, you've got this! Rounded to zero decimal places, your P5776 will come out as 23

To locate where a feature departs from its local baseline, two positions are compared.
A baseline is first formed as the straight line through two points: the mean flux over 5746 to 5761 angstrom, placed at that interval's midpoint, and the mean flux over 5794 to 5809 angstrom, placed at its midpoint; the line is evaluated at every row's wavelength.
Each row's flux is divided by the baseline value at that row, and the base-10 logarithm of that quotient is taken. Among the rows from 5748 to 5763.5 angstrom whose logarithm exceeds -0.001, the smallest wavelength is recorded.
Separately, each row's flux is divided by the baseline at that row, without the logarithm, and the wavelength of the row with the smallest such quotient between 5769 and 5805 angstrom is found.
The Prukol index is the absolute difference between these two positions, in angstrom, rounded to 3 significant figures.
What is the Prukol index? 27.9 angstrom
